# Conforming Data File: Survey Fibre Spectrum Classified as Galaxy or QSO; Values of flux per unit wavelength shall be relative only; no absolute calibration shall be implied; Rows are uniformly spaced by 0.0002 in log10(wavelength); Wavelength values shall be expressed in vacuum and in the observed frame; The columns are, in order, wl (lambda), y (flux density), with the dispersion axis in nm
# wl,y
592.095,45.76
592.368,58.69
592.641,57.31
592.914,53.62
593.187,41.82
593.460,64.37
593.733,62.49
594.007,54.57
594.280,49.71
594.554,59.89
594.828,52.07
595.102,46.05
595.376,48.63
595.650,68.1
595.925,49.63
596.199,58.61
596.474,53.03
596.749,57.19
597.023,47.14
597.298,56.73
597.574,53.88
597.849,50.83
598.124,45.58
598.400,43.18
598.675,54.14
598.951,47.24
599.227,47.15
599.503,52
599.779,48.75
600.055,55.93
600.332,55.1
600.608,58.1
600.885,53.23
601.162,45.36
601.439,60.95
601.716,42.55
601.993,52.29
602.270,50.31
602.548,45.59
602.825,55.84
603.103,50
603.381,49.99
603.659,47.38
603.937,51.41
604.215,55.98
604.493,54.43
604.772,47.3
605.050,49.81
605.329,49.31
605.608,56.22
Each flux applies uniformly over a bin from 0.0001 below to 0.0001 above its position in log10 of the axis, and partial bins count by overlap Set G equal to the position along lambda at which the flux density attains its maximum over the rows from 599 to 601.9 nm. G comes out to 601.439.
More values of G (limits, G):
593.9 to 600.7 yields 595.650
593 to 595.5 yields 593.460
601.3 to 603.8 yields 601.439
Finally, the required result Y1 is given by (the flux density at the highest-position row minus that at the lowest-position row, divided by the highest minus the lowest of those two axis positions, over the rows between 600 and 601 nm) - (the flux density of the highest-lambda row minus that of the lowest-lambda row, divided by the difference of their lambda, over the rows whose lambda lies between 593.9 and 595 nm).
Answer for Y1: 0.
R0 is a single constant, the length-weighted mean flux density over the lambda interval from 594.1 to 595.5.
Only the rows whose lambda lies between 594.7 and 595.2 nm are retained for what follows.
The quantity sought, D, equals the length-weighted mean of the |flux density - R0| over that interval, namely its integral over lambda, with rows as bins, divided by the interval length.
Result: 2.9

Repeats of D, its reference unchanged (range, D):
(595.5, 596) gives 10.0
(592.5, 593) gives 4.3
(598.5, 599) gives 3.7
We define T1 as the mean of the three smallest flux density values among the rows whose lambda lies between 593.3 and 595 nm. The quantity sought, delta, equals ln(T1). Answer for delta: 3.95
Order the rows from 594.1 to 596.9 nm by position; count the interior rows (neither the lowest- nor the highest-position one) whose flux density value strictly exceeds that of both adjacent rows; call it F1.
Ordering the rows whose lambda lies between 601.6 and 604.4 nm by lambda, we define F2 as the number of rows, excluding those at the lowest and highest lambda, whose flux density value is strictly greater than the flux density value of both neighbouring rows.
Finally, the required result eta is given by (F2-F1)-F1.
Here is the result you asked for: -4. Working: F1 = 3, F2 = 2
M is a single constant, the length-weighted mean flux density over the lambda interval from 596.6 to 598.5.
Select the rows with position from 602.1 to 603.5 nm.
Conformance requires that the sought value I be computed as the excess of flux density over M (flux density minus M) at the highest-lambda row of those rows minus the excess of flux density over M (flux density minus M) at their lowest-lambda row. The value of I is 0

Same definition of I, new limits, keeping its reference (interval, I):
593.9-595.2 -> -9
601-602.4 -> 5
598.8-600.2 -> 9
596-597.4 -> -2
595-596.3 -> 13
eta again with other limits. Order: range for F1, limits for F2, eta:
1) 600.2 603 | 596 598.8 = -4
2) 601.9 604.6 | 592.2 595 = -2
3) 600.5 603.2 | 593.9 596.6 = -3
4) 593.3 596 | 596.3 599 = -1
